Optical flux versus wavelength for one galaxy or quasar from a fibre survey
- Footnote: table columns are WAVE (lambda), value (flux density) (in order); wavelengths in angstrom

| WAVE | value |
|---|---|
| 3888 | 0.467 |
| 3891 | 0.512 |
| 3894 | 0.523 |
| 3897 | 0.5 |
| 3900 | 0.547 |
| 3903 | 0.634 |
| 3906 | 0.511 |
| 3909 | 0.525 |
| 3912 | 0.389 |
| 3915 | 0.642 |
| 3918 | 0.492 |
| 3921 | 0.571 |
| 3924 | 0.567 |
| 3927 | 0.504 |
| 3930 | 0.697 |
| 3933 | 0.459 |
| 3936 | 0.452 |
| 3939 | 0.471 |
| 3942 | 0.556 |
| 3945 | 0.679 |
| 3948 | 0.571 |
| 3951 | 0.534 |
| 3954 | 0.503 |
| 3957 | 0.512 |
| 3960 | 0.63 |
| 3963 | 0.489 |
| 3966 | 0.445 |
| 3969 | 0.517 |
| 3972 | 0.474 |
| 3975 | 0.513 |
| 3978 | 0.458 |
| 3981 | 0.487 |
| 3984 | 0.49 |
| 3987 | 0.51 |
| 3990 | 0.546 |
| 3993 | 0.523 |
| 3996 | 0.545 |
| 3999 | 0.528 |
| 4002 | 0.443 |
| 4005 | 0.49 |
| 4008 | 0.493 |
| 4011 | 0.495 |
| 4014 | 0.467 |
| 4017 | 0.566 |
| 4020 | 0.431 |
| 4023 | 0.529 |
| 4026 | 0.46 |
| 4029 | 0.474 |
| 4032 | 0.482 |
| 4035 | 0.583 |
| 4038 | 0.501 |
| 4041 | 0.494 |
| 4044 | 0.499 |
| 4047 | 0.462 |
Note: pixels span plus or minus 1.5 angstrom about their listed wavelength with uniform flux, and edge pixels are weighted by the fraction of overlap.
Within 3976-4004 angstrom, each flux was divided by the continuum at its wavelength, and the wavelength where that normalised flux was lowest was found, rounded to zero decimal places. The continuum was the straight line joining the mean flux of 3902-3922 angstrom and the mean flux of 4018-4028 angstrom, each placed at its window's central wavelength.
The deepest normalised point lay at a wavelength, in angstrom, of 4002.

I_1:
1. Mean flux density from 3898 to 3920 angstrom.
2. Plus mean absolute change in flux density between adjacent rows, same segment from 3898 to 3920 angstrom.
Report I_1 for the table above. 0.66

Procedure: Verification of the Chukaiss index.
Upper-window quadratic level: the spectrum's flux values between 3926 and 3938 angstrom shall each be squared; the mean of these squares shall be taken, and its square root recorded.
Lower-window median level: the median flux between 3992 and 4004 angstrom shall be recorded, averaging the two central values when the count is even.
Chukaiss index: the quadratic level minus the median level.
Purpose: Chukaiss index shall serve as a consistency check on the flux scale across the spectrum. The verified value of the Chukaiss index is 0.01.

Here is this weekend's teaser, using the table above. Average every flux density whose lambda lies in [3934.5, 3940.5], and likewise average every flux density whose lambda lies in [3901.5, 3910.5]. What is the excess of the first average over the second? -0.095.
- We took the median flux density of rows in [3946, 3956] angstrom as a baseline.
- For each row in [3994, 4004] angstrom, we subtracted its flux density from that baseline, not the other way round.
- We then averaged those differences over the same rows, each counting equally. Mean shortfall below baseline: 0.029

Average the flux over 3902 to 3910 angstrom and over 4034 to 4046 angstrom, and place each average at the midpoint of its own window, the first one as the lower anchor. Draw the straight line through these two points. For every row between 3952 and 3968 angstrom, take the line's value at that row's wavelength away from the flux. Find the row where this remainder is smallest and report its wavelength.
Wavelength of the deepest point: 3966 angstrom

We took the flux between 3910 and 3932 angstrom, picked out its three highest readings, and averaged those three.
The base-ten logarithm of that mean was -0.20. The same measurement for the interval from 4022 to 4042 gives -0.27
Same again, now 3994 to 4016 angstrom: -0.28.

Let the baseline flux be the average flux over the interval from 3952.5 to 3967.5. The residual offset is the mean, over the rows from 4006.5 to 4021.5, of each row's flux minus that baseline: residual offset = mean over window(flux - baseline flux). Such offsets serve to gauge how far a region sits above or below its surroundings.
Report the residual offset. -0.025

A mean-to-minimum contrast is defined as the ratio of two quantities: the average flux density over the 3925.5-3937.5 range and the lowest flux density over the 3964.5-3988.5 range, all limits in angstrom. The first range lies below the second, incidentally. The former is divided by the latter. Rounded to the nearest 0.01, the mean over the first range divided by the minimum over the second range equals 1.19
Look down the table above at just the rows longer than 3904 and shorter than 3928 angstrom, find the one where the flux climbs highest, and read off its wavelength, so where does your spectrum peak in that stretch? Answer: 3915 angstrom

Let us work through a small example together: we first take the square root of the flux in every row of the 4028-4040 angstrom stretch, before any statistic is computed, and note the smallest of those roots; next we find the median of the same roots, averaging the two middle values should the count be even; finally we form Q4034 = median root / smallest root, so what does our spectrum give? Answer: 1.018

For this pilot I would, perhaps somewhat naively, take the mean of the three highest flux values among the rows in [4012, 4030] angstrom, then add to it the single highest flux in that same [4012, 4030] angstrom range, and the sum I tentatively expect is 1.09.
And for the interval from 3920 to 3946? 1.35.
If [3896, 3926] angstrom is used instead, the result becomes 1.26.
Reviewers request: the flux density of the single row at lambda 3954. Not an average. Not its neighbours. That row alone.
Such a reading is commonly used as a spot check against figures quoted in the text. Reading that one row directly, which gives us 0.503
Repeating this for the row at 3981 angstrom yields 0.487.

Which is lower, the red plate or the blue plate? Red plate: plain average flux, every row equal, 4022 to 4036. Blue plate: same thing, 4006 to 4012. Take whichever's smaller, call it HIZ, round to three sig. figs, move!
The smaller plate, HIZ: 0.494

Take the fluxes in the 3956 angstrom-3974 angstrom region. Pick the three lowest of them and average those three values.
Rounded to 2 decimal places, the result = 0.47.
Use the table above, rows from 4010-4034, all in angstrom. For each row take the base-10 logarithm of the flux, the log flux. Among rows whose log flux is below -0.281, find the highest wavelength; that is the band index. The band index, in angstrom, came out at 4032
